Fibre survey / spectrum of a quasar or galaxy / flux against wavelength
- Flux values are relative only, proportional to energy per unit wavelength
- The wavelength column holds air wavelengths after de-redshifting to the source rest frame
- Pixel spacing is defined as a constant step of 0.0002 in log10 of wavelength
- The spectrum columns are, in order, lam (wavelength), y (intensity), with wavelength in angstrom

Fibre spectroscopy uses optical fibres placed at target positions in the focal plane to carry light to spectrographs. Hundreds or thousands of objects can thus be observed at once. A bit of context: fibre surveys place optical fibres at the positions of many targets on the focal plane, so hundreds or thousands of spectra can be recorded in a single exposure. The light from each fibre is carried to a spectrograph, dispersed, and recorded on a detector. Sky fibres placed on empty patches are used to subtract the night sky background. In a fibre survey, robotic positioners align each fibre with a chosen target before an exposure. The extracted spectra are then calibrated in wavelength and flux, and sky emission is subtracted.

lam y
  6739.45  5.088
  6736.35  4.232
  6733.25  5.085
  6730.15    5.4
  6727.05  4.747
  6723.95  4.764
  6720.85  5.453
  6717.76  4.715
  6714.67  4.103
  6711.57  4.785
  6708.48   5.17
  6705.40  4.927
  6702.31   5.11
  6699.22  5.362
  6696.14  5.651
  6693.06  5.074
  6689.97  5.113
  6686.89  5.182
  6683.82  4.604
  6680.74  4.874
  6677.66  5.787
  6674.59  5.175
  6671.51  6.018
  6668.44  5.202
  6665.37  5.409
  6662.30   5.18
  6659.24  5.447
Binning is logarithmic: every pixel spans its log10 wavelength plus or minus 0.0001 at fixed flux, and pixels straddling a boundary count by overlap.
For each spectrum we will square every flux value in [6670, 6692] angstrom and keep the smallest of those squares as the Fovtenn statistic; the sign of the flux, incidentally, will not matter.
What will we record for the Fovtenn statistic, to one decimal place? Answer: 21.2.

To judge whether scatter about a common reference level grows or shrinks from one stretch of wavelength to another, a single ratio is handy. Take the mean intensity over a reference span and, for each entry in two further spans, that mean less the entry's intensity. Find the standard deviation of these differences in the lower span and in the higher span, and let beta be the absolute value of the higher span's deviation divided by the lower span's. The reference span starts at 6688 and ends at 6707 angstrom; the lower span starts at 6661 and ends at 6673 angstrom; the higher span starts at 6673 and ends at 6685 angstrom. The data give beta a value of 1.3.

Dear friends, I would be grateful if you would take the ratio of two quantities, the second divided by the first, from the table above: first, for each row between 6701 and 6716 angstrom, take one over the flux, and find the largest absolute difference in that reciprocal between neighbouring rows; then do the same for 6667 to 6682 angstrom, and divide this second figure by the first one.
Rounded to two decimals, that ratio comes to 0.93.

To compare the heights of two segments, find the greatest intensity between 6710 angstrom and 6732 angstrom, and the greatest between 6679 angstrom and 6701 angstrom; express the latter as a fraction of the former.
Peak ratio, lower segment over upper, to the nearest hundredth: 1.04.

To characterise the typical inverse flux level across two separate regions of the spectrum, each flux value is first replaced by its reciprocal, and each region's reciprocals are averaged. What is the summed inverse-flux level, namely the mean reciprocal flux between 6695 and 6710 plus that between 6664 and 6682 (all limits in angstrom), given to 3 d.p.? 0.377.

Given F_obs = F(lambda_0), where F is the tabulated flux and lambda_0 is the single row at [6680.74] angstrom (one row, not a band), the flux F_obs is 4.874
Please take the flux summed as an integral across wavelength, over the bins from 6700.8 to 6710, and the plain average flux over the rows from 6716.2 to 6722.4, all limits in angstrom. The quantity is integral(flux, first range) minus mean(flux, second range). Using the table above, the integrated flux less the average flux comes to 42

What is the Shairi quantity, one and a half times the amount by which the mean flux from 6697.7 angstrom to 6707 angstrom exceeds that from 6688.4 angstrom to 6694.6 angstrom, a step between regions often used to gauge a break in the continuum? 0.1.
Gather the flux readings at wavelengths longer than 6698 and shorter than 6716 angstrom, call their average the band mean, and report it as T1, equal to 4.91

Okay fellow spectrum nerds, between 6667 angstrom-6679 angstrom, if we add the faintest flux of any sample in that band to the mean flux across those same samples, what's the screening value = 10.7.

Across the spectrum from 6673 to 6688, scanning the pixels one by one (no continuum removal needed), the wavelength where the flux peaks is 6677.66 angstrom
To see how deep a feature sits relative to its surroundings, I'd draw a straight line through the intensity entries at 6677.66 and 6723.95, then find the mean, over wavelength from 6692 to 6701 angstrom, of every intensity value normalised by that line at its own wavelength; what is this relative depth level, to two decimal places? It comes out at 1.00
